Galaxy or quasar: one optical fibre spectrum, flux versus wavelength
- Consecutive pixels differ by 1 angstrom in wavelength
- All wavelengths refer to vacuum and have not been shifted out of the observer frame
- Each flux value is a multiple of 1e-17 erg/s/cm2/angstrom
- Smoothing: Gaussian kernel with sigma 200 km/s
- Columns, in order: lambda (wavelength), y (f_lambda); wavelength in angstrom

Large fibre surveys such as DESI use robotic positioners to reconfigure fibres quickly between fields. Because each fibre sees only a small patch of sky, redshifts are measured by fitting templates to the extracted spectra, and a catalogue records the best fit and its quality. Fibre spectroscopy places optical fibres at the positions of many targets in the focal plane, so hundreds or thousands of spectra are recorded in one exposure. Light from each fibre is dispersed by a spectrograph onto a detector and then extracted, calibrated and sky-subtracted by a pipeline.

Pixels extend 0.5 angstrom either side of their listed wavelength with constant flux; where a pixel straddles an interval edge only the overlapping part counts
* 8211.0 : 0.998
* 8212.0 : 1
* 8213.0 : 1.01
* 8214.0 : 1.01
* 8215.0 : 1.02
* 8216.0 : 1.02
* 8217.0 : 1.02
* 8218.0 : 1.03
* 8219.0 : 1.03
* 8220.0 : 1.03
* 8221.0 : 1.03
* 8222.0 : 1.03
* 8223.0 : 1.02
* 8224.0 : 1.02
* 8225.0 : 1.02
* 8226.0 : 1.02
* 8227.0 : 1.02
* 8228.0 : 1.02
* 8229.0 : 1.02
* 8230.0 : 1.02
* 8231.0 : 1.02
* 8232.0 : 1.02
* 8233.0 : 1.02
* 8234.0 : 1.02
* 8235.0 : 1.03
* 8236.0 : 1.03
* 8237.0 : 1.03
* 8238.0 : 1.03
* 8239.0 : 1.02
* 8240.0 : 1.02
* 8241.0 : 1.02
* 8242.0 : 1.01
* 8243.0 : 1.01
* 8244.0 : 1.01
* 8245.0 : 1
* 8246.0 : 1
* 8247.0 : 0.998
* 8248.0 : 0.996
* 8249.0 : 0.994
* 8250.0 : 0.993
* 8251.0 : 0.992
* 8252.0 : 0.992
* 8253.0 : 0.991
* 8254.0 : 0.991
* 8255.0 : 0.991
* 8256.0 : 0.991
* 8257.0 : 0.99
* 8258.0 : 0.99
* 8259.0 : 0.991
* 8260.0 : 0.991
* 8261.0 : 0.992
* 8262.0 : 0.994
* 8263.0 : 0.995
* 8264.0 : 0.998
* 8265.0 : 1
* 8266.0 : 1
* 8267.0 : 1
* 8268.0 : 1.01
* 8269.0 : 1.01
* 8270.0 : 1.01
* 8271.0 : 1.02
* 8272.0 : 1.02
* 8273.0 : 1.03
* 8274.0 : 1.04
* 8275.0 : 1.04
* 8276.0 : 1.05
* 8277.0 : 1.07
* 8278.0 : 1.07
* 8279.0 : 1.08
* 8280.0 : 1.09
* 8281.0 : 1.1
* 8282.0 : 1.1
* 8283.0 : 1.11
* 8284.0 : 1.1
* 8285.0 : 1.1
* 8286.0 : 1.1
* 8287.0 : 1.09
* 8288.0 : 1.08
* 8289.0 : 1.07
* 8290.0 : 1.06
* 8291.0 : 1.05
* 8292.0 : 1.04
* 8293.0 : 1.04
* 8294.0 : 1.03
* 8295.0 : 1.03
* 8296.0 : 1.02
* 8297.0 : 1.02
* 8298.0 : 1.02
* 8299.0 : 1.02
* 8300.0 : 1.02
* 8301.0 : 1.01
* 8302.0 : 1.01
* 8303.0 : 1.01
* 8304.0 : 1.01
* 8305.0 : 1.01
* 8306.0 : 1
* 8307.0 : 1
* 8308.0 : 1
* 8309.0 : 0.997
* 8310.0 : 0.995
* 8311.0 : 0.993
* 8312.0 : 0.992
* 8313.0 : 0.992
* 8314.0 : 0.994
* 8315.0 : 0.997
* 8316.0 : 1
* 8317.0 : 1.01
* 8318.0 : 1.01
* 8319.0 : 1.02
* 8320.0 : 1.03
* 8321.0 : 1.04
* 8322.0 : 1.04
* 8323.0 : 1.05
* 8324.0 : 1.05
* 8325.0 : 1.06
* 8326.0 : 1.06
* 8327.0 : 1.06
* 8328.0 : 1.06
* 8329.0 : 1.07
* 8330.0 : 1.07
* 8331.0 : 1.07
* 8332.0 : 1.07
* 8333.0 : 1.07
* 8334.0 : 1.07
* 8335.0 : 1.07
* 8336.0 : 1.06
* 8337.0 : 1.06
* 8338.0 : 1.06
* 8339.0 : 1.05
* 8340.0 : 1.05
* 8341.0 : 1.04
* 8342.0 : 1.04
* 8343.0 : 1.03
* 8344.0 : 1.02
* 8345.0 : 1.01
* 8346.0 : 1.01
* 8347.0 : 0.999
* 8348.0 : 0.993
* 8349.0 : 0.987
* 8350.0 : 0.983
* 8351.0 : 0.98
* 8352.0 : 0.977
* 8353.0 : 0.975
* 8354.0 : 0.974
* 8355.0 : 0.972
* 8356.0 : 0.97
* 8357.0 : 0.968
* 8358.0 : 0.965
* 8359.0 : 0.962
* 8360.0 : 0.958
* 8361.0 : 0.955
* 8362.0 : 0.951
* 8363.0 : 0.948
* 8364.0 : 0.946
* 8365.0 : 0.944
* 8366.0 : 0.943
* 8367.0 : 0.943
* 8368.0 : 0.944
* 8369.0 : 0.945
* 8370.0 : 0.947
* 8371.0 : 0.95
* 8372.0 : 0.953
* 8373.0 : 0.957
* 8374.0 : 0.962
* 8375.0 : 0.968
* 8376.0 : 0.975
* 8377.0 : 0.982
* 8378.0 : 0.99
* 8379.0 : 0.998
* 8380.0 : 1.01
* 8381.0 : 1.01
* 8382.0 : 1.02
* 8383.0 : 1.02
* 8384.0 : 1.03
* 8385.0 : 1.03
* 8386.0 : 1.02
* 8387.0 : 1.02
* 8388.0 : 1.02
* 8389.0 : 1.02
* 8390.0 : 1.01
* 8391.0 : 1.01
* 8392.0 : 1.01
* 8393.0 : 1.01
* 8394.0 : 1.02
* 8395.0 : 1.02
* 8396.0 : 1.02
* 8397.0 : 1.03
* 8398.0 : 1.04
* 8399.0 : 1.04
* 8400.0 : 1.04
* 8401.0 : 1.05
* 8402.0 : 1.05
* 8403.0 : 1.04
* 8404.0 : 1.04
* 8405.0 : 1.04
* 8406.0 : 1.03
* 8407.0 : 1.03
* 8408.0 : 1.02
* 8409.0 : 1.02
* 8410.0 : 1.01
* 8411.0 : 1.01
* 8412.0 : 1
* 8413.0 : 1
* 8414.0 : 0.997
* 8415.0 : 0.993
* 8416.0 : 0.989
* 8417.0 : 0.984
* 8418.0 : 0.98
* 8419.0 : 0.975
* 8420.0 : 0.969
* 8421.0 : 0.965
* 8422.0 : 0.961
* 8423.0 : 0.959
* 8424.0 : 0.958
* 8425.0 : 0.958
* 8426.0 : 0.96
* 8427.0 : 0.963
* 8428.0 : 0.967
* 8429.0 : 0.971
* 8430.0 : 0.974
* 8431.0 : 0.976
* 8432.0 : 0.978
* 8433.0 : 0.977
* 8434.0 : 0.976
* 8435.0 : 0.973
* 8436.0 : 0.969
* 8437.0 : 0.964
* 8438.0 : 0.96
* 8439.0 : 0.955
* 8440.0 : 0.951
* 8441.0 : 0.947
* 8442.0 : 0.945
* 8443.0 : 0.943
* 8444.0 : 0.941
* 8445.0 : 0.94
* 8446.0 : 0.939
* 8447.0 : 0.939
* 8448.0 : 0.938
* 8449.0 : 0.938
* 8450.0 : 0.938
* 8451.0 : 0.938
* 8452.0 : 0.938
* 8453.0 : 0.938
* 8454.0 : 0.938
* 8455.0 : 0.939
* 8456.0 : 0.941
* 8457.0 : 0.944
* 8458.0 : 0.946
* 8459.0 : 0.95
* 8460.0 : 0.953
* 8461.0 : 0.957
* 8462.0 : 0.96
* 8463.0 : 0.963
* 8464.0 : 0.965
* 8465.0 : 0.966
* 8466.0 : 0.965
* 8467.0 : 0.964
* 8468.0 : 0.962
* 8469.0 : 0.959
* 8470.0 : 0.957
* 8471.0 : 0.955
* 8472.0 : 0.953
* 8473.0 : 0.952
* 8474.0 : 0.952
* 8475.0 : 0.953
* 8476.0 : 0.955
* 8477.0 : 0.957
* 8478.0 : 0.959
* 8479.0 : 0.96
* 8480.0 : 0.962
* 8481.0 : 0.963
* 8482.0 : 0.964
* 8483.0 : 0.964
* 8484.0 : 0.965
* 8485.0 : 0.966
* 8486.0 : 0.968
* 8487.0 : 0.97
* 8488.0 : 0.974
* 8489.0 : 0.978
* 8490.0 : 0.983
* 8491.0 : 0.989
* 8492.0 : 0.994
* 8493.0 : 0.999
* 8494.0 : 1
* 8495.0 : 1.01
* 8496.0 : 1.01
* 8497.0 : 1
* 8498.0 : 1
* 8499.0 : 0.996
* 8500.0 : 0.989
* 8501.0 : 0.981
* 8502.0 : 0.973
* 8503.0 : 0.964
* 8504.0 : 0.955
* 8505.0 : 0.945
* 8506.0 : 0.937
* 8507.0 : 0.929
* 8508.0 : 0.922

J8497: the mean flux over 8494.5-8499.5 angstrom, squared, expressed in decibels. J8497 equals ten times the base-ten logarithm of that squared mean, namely 0.0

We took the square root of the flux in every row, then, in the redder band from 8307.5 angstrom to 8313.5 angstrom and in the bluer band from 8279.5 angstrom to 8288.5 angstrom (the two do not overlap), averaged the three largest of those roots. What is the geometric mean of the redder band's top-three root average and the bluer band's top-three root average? 1.024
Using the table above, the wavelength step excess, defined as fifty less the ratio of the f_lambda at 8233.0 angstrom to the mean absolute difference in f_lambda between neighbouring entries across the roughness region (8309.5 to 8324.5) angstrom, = -184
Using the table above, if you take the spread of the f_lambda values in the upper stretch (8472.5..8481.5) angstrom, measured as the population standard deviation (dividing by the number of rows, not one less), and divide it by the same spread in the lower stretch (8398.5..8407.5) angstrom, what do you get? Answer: 0.6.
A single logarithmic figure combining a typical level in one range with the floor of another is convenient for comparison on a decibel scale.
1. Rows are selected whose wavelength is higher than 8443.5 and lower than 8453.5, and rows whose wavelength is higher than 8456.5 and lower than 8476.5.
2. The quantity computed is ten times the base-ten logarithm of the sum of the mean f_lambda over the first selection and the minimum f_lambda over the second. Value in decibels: 2.75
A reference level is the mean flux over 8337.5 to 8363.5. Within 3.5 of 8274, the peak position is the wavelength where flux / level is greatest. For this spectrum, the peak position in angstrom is 8277.0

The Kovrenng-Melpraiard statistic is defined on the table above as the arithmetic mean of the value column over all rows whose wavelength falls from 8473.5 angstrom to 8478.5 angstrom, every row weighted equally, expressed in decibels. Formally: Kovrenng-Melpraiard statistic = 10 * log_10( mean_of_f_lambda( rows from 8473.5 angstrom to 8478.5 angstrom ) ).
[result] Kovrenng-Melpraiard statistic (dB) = -0.20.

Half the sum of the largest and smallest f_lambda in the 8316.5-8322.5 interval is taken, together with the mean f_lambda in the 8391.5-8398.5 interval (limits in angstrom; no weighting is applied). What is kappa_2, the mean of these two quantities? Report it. 1.02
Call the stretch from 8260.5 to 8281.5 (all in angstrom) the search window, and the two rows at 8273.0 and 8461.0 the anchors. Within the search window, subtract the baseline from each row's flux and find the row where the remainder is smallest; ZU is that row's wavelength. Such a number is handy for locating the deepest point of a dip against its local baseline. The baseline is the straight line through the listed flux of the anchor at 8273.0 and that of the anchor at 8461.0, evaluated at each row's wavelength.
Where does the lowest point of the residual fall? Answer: 8261.0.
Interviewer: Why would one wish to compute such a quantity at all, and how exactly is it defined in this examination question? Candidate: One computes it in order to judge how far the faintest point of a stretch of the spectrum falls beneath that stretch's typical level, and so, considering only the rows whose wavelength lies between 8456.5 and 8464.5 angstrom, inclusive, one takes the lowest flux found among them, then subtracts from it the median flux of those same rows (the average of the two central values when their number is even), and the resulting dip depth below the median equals -0.0110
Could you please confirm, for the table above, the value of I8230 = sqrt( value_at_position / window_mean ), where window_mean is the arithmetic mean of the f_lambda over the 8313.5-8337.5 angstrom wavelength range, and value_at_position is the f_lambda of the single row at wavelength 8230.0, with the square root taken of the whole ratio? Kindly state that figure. 0.99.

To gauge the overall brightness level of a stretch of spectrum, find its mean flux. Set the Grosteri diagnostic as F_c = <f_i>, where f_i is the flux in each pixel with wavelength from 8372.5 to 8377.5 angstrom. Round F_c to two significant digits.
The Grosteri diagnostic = 0.97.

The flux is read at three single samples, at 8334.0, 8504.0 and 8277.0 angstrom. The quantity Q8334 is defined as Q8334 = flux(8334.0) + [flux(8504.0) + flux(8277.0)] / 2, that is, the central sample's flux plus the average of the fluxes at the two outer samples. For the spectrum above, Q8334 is 2.08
